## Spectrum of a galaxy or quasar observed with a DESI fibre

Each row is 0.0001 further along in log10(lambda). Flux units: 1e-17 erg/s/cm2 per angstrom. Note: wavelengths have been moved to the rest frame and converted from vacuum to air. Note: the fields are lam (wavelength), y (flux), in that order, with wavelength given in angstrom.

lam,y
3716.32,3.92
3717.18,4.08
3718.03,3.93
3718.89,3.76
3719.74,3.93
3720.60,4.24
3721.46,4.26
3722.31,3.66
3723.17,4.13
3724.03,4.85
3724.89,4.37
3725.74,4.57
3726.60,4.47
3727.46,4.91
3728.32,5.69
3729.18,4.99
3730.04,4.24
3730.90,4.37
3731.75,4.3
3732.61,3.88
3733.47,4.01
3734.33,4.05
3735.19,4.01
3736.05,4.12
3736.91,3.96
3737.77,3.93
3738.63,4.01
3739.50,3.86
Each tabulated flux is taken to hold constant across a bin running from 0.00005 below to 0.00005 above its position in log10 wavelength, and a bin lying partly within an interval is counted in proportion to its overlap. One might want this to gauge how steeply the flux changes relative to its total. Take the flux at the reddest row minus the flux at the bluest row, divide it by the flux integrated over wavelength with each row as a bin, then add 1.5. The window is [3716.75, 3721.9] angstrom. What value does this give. 1.51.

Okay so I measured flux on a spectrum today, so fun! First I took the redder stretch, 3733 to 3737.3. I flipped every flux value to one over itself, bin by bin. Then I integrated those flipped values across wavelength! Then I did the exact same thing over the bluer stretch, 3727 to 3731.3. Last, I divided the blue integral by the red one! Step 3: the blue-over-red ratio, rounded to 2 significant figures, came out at 0.84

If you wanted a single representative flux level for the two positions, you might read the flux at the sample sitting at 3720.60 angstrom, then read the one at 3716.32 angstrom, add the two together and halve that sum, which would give 4.08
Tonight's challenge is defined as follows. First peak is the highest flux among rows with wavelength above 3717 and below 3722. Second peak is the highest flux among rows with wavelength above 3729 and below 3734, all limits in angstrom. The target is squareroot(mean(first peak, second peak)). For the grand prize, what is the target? 2.15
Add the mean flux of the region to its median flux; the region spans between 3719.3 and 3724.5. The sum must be 8.4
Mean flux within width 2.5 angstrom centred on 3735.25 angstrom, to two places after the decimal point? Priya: 4.06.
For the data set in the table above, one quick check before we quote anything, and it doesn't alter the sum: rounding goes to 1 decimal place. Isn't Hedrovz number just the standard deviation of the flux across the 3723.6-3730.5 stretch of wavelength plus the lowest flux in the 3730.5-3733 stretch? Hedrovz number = 4.3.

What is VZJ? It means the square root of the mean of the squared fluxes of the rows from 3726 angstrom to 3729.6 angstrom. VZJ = 5.0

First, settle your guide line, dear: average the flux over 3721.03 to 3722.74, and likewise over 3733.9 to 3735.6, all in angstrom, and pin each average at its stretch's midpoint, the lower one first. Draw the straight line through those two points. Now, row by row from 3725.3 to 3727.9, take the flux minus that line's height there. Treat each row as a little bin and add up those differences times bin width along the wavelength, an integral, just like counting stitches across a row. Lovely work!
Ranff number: 1.7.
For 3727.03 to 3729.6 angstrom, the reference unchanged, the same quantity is 3.1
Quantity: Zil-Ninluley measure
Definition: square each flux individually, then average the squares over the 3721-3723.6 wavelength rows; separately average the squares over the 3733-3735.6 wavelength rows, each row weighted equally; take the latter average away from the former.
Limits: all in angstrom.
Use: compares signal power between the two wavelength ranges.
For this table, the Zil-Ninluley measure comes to 0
